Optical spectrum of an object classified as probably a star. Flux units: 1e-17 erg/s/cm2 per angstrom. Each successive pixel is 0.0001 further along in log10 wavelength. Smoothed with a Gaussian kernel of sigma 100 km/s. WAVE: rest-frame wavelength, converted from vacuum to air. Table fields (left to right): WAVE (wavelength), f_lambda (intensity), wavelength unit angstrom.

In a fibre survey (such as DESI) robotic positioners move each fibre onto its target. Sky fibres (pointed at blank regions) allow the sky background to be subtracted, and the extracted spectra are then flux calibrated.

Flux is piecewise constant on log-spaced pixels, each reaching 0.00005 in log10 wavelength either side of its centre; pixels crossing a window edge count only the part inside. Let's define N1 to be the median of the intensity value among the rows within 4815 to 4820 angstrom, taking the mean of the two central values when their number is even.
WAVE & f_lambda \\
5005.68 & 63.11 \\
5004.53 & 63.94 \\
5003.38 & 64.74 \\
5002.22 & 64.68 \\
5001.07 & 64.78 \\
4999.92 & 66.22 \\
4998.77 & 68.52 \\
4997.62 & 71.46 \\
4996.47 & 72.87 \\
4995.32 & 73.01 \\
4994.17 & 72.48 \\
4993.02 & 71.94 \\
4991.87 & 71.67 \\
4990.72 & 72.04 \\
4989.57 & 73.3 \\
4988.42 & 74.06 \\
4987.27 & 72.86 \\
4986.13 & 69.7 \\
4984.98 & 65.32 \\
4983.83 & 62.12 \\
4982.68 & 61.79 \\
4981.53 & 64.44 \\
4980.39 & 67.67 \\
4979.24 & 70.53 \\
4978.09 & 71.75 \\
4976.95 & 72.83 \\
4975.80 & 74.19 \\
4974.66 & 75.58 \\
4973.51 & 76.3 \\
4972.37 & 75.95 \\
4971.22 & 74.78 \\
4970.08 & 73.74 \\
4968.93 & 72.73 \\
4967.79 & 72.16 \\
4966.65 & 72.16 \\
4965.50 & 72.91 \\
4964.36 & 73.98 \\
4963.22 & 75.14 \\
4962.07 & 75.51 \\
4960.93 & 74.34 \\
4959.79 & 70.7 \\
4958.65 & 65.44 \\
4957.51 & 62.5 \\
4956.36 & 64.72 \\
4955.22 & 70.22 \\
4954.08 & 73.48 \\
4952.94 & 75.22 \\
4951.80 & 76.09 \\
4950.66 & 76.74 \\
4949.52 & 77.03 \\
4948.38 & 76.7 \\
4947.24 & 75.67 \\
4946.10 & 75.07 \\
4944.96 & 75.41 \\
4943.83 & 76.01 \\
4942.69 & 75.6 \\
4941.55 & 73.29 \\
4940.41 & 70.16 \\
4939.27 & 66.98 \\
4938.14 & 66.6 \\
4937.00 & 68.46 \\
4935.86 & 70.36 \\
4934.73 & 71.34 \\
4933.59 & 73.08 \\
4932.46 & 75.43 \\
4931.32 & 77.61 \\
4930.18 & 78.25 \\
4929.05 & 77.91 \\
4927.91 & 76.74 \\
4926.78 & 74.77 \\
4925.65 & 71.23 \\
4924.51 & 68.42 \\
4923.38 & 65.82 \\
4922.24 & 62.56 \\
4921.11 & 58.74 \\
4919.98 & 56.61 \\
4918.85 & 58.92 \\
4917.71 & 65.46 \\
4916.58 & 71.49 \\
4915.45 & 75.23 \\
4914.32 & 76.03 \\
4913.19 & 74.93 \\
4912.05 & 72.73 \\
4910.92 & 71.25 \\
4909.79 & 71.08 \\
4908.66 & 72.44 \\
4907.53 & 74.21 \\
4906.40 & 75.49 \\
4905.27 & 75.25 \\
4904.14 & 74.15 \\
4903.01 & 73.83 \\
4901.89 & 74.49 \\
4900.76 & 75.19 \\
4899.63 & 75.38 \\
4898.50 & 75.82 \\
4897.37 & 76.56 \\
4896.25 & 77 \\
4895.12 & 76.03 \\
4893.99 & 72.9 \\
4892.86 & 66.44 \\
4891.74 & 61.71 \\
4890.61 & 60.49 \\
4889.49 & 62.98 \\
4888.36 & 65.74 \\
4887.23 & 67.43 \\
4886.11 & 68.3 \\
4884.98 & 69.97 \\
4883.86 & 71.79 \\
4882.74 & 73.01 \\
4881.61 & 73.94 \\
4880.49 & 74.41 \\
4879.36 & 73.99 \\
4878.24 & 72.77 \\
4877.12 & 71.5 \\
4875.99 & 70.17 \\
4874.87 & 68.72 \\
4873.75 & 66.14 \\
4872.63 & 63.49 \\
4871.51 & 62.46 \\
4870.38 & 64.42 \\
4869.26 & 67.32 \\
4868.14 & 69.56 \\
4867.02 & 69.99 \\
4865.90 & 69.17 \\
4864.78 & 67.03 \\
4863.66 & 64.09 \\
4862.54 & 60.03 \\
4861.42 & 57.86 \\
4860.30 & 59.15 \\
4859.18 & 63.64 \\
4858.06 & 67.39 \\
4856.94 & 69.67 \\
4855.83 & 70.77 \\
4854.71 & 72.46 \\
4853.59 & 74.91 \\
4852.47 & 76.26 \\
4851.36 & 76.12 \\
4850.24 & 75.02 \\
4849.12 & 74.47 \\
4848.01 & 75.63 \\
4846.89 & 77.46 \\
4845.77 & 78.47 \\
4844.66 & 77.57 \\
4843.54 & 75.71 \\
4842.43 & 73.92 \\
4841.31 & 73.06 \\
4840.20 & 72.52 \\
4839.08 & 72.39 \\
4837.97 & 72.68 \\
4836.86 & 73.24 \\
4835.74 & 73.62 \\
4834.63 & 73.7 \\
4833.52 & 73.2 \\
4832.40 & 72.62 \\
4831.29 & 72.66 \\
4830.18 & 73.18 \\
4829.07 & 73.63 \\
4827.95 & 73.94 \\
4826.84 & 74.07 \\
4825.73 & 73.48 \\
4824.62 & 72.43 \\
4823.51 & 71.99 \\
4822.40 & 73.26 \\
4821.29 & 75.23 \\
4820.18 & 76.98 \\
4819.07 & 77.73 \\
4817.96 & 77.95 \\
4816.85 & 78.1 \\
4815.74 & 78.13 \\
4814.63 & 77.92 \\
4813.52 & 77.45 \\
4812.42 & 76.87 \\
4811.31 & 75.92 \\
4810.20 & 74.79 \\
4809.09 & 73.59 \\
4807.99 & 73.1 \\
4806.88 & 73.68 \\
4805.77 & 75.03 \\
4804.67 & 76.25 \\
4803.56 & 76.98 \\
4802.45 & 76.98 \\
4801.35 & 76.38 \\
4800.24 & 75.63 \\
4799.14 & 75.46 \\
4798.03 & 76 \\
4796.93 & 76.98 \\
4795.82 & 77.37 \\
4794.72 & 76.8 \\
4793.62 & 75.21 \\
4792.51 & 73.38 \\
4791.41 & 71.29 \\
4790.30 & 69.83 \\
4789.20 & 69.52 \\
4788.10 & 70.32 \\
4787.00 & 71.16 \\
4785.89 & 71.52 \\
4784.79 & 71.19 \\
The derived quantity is 78.0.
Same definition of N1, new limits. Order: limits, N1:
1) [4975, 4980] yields 72.3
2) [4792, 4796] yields 76.0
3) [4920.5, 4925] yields 64.2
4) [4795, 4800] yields 76.5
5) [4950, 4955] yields 75.7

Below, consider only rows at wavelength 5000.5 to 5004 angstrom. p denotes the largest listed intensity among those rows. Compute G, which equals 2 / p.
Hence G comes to 0.0309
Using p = 64.78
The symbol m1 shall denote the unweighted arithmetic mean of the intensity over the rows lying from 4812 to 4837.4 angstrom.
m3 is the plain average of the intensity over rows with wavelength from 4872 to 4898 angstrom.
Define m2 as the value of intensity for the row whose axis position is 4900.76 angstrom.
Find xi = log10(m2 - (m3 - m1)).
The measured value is 1.90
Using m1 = 75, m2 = 75.19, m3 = 70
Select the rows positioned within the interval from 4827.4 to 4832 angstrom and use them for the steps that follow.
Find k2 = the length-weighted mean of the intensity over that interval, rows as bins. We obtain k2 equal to 73.3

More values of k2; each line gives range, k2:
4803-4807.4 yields 75.4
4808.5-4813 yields 75.4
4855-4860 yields 67.7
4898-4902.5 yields 75.3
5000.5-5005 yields 64.5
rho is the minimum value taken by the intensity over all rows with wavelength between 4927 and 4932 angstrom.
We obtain 76.74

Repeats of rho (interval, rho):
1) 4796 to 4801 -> 75.46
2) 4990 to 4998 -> 71.46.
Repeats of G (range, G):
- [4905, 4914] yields 0.0265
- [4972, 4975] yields 0.0262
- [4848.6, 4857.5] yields 0.0262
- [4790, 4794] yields 0.0266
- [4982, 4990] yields 0.0270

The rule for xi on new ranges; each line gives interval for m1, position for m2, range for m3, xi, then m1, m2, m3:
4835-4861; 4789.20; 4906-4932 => 1.86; 73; 69.52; 71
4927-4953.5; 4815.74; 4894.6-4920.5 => 1.90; 74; 78.13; 73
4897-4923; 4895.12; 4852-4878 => 1.90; 71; 76.03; 67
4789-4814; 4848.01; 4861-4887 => 1.92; 75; 75.63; 68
